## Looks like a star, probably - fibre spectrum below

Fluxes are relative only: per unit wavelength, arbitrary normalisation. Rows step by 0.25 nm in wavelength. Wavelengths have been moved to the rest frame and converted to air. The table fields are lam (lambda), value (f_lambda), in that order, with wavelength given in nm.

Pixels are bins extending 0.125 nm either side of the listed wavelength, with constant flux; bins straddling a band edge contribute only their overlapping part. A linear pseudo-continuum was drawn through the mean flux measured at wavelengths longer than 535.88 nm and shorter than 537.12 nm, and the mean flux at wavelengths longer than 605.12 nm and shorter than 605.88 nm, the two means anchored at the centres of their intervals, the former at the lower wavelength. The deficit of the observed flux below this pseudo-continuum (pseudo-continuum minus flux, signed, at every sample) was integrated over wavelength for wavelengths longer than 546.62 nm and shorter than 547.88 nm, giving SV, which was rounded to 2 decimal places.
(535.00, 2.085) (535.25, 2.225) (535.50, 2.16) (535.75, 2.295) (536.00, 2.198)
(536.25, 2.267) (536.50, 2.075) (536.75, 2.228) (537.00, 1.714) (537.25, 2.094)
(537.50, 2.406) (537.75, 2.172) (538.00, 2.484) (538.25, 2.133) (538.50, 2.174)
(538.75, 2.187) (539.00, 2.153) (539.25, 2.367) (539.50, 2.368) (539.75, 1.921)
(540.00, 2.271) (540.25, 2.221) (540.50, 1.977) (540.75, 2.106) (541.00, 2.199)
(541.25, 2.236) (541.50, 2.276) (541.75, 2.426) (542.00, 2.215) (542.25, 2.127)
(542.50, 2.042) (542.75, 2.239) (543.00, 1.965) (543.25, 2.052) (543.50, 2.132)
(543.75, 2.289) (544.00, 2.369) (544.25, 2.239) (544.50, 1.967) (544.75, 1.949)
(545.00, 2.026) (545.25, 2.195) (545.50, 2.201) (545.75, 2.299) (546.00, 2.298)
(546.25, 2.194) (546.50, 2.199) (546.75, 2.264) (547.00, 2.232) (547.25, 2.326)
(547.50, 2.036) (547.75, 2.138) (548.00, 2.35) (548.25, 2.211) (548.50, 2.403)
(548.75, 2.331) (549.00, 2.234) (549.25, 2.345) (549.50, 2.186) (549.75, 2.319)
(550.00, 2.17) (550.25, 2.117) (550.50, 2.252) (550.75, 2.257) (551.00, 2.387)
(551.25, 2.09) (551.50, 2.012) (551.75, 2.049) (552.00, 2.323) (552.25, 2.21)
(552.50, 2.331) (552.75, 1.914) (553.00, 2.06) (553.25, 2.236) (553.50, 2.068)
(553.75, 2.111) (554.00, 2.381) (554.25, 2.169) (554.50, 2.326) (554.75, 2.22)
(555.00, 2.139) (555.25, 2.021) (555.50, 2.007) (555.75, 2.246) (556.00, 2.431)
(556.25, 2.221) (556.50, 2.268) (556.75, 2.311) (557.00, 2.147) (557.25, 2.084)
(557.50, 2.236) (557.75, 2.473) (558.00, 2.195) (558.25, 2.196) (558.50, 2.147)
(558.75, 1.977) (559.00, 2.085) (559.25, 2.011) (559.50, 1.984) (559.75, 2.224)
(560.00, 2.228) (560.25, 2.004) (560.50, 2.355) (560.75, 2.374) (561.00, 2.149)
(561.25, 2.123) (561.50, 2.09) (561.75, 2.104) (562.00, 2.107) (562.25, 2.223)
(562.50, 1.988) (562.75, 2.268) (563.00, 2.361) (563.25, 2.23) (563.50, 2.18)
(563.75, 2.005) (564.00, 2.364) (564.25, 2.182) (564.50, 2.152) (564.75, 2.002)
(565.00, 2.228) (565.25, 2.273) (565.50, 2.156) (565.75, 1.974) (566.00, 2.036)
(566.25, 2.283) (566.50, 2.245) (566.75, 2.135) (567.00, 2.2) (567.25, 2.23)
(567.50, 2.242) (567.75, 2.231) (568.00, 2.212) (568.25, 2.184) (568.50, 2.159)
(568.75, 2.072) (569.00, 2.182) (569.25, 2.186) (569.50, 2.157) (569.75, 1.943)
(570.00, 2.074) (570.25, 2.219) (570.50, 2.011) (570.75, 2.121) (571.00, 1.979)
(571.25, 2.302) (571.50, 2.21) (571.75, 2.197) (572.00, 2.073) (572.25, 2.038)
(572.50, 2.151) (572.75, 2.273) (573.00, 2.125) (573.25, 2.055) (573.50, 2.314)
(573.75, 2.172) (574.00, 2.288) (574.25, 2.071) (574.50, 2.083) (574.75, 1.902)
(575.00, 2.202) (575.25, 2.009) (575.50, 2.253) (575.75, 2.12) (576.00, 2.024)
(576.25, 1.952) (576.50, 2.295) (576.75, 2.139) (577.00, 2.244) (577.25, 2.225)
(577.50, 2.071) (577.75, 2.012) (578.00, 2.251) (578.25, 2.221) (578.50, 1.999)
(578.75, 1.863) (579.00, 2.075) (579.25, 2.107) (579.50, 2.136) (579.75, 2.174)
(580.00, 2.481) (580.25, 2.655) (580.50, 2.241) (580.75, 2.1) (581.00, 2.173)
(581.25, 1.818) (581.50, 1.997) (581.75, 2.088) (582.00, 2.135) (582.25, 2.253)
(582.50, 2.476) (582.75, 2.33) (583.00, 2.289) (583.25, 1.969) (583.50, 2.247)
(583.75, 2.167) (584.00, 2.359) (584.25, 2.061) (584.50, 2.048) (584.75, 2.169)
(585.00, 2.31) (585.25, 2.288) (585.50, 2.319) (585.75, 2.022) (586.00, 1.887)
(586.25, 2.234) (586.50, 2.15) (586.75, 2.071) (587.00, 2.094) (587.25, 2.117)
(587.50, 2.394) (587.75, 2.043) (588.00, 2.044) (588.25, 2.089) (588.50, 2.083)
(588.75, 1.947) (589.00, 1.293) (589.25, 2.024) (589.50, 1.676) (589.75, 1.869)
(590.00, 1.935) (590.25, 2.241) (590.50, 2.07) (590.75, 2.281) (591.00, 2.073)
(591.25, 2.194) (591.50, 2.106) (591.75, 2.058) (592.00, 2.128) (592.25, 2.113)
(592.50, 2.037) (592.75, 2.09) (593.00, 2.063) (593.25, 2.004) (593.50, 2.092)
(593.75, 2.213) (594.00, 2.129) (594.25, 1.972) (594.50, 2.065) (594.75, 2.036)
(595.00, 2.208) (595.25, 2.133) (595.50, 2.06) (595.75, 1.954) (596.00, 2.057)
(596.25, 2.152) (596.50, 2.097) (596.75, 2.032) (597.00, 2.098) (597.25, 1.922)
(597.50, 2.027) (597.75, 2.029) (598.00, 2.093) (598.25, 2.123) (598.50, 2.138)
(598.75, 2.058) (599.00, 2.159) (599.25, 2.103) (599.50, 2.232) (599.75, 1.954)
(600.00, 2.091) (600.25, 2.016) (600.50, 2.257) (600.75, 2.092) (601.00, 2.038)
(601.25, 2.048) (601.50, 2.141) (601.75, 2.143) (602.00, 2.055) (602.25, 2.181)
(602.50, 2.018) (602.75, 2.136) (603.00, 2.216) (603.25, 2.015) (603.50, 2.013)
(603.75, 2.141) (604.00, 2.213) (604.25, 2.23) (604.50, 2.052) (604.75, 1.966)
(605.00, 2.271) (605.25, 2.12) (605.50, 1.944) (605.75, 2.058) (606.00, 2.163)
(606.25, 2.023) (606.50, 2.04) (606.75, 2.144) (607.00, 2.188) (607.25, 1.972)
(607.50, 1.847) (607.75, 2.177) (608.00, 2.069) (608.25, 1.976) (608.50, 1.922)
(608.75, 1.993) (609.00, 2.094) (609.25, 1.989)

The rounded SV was -0.14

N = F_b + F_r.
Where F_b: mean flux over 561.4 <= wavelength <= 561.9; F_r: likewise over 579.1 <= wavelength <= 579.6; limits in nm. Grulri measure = 4.22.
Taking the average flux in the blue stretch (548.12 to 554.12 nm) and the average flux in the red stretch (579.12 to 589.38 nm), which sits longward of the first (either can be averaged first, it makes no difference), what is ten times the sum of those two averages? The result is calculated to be 43.5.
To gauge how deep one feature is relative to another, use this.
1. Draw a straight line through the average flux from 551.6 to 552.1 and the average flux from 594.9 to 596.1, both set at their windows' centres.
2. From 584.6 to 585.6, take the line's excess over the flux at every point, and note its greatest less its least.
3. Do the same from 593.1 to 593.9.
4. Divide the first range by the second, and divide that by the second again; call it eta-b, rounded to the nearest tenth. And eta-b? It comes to 3.4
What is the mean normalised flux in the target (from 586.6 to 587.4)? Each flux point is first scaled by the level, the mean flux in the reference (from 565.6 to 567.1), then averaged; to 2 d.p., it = 0.98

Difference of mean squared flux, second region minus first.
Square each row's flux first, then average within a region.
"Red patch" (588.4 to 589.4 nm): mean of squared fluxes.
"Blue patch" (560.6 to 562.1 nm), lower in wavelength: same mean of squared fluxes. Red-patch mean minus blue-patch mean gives -1.2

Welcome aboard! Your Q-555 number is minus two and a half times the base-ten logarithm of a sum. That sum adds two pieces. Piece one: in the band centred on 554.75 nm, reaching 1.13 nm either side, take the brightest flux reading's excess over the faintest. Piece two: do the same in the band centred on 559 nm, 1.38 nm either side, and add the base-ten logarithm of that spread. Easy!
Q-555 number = 2.90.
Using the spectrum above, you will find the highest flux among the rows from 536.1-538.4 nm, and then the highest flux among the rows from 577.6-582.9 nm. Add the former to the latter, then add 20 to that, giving 25.1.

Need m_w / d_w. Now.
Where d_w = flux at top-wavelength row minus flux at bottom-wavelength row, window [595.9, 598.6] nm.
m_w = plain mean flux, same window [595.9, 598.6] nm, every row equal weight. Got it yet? 26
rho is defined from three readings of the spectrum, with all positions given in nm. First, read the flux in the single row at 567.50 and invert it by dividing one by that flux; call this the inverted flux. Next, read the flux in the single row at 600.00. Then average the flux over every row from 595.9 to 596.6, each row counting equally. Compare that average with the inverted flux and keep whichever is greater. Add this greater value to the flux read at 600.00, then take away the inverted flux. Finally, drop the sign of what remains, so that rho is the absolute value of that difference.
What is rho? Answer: 3.75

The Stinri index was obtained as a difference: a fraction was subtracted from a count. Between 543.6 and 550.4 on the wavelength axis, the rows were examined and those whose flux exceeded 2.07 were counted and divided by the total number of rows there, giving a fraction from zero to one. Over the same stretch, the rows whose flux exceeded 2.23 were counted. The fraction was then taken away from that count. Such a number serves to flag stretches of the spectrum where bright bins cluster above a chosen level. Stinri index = 13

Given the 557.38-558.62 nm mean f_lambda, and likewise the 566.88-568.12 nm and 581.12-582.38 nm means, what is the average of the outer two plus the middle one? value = 4.38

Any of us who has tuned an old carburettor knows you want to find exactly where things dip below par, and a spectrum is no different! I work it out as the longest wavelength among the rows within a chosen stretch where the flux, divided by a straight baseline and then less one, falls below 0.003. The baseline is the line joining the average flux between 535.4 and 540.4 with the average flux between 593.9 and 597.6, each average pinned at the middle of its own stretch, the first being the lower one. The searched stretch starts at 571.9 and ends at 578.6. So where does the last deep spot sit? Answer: 578.50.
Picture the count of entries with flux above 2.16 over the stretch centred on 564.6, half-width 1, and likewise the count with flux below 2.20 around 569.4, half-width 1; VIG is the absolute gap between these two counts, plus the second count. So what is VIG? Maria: 10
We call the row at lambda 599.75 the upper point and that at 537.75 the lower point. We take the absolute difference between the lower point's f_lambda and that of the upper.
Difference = 0.22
